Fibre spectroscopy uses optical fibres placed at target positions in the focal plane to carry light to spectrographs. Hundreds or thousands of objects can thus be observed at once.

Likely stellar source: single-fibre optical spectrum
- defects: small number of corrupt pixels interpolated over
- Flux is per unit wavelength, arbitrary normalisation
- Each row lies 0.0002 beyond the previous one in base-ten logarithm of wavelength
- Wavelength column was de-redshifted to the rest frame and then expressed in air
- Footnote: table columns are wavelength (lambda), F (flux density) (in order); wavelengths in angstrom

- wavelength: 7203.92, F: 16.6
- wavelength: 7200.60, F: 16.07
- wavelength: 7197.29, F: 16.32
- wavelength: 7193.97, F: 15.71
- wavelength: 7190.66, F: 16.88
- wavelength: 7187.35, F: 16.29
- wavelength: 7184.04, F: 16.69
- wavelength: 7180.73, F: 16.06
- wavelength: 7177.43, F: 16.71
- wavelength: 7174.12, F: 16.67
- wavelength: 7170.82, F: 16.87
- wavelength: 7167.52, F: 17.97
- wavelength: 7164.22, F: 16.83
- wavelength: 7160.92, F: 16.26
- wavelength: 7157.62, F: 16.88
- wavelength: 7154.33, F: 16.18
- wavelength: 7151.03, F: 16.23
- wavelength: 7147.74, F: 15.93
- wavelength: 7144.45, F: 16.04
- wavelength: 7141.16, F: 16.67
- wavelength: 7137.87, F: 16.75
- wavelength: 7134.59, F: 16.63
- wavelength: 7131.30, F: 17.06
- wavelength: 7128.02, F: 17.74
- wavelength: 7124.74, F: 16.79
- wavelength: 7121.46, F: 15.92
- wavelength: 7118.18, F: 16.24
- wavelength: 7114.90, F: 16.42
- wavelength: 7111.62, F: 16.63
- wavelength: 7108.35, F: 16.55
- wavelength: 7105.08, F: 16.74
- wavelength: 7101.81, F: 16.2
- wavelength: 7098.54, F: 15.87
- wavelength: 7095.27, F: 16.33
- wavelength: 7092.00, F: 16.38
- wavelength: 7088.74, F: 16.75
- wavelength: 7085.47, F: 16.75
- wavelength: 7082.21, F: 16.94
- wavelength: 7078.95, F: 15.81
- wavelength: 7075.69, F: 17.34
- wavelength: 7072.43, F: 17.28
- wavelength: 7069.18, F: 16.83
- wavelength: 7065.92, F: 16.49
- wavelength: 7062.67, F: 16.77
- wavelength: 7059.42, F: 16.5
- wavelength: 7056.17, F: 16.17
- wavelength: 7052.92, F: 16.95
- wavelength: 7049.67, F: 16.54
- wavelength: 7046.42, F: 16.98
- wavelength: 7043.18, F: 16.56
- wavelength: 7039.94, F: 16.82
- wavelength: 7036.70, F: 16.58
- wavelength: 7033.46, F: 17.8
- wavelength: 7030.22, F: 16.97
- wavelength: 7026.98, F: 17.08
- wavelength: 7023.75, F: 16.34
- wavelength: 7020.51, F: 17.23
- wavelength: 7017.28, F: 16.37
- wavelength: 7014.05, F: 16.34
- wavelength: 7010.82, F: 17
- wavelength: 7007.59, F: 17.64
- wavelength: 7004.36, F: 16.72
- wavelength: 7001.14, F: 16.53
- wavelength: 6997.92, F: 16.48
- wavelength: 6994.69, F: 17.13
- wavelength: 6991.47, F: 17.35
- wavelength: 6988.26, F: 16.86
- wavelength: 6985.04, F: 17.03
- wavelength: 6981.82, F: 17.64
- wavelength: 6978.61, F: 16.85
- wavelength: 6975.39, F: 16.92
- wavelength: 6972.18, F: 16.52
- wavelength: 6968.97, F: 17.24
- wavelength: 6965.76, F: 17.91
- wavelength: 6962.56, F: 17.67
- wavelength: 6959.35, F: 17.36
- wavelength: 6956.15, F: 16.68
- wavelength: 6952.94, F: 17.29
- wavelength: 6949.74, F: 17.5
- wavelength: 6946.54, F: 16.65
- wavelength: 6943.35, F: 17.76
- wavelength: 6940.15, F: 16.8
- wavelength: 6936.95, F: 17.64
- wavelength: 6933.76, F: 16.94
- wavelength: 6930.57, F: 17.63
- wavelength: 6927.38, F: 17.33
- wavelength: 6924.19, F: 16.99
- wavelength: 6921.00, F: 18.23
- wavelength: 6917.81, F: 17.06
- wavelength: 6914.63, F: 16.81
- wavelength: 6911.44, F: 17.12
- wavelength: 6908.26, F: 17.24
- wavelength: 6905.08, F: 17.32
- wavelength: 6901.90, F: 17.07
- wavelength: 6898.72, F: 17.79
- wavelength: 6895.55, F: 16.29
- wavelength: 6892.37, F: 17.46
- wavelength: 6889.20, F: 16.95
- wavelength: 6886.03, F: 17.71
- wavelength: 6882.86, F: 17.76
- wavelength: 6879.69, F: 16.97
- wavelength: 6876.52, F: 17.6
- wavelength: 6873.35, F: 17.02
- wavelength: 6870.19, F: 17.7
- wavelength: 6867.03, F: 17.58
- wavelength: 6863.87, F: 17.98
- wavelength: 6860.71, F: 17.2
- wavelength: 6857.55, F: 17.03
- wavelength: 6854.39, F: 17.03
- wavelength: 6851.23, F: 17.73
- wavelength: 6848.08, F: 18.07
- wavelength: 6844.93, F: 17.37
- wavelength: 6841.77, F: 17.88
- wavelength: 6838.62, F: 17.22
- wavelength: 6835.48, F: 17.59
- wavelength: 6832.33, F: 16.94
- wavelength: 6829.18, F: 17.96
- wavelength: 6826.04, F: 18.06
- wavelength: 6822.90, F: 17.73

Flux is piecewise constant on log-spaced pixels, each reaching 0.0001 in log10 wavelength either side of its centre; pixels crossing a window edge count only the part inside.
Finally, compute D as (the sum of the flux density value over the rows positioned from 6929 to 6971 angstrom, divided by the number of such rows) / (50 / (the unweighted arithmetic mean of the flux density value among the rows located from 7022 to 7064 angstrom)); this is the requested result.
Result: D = 5.81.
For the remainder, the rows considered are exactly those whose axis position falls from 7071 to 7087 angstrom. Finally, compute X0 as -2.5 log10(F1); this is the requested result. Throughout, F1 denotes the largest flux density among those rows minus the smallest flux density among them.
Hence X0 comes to -0.46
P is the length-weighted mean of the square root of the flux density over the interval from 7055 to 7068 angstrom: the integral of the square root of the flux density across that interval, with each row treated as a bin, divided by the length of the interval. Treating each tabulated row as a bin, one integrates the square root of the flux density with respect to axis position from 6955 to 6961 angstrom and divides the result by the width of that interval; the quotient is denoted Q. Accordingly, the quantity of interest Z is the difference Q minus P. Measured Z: 0.07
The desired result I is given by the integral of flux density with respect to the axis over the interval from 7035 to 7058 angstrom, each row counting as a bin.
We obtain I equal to 383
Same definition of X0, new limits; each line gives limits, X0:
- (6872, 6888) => 0.26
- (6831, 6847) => 0.07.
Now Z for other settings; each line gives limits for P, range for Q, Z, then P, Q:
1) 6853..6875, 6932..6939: -0.01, 4.167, 4.16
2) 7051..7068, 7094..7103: -0.06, 4.071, 4.01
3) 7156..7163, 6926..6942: 0.09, 4.070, 4.16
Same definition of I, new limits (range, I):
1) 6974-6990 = 273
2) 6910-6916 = 102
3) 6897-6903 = 105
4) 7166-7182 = 270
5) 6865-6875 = 175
